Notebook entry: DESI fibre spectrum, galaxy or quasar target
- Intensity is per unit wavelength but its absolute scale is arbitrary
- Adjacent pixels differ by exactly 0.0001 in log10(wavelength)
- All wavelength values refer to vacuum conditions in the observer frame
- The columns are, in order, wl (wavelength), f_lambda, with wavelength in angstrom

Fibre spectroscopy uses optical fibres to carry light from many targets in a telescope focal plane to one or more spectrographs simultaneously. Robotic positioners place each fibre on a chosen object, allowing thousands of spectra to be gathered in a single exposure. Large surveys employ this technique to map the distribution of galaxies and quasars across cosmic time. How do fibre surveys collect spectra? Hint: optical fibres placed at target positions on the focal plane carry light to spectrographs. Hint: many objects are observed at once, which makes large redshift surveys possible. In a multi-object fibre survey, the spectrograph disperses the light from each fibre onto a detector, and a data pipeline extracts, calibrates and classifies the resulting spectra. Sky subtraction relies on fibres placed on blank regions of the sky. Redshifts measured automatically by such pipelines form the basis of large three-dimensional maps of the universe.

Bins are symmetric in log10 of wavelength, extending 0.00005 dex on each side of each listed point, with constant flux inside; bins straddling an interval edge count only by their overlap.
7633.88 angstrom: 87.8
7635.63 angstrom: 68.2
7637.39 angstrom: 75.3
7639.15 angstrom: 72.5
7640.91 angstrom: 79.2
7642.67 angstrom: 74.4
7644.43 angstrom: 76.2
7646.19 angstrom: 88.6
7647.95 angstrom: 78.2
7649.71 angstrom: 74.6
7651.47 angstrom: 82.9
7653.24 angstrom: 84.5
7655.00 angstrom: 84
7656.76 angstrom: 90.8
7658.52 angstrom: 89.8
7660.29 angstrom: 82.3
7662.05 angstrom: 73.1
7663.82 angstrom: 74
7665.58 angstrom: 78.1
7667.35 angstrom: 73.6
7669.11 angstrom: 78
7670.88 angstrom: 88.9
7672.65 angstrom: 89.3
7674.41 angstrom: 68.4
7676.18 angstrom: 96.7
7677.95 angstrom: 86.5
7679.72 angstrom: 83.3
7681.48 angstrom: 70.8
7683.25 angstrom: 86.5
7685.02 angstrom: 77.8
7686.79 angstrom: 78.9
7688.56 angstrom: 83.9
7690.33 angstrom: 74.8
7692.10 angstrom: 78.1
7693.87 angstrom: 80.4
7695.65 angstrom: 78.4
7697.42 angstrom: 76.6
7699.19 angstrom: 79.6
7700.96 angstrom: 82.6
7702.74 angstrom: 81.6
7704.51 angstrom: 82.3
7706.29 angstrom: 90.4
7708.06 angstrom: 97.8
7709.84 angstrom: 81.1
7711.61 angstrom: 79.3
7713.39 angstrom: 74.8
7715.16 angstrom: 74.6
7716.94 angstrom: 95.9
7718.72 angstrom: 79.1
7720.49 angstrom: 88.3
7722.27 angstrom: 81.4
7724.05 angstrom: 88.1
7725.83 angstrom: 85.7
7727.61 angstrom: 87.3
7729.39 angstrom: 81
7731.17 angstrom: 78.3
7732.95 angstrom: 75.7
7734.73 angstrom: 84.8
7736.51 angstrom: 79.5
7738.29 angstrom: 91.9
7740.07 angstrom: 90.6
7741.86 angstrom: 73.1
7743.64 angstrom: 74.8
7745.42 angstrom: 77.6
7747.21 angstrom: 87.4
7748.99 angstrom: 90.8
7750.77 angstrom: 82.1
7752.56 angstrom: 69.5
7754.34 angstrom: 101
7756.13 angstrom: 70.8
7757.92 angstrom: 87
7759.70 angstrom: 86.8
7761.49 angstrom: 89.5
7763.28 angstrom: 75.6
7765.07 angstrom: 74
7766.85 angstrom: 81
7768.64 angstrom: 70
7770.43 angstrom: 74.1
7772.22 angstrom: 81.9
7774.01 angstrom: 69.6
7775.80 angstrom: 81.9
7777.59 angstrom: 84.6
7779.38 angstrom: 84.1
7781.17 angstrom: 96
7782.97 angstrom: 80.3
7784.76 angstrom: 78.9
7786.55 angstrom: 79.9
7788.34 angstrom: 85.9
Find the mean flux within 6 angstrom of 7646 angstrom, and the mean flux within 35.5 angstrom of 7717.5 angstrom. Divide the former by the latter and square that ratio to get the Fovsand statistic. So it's 0.93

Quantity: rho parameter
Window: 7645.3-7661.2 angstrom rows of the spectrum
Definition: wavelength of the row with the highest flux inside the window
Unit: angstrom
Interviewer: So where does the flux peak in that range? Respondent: 7656.76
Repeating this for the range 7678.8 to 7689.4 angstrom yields 7683.25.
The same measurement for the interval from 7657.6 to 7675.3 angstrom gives 7658.52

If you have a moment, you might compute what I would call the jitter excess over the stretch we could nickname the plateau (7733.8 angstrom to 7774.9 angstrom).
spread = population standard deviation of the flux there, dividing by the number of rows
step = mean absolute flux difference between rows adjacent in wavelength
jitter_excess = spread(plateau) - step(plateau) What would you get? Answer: -1.3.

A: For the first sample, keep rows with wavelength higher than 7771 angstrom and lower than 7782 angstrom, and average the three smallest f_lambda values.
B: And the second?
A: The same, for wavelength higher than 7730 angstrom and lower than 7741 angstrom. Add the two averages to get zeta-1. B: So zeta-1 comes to 156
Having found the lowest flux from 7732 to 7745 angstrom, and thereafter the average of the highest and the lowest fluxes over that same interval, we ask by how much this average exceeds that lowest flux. 9.4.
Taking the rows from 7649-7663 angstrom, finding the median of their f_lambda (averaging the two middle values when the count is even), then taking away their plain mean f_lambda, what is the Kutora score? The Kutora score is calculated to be 0.7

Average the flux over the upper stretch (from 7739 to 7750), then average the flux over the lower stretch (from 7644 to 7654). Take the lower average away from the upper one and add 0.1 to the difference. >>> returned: 1.7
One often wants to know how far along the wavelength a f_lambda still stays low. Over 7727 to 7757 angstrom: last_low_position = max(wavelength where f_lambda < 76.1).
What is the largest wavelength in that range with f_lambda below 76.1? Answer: 7756.13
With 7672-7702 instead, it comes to 7690.33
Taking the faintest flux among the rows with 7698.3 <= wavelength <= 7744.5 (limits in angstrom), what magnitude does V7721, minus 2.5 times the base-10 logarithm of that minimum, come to -4.66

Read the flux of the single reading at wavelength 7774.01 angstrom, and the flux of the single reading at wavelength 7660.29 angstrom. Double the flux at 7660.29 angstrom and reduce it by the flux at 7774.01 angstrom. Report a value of 95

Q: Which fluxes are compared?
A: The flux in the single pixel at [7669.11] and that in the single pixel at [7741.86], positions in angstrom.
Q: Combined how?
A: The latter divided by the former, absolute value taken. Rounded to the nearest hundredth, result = 0.94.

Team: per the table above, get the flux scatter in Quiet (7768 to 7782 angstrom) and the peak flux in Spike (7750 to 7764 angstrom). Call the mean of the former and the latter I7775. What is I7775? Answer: 55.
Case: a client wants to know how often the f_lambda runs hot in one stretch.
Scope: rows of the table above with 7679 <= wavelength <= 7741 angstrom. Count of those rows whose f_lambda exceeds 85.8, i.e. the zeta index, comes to 9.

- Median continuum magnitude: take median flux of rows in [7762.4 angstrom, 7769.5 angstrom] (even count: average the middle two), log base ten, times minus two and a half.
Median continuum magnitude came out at -4.68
